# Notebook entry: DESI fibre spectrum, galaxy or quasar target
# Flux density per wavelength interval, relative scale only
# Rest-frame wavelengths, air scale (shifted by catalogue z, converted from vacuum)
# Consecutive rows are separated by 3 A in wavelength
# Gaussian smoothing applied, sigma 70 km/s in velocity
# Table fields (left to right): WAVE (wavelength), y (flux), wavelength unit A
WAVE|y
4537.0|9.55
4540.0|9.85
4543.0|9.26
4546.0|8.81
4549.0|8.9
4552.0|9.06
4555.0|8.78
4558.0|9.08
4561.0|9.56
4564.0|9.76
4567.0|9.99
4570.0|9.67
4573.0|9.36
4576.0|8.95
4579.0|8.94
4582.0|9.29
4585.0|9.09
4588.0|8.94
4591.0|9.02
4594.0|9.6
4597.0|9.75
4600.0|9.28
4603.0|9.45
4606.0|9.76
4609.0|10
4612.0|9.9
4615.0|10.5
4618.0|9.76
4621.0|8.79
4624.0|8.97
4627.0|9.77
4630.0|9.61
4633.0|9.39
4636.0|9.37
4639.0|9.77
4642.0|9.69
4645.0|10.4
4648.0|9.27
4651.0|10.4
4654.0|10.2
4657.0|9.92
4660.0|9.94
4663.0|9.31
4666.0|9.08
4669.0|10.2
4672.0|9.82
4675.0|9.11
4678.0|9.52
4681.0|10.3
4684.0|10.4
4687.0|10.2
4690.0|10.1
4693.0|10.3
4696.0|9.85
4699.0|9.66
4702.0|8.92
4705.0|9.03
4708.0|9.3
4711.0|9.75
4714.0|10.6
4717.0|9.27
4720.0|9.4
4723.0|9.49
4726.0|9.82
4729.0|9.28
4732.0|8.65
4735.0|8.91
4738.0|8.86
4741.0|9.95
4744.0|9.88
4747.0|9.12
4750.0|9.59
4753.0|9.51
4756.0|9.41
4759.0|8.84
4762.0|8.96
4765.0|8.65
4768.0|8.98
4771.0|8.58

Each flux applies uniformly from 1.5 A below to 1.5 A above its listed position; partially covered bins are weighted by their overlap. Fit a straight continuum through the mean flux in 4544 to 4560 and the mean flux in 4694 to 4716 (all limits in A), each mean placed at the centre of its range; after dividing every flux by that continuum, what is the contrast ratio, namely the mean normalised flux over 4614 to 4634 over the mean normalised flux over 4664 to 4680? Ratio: 1.02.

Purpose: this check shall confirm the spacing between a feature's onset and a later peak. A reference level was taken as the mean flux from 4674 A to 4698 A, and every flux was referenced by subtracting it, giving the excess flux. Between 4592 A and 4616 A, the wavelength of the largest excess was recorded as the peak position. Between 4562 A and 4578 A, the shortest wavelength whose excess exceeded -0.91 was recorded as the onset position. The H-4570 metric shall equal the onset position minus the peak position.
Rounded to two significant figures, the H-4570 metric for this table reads -51 A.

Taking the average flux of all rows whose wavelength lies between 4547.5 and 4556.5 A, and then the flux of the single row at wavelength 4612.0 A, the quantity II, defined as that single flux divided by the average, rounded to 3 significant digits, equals 1.11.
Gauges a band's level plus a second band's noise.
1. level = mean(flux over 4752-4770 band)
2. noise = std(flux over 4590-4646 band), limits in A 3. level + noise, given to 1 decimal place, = 9.5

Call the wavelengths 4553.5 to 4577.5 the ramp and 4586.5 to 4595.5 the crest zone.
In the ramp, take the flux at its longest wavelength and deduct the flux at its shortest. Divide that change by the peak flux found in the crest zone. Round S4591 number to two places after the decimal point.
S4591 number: 0.02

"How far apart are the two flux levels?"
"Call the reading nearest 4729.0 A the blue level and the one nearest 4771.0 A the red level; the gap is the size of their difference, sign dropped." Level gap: 0.70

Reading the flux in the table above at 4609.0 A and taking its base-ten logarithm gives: 1.00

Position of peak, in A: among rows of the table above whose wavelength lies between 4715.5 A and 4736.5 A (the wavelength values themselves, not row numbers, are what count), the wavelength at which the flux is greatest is 4726.0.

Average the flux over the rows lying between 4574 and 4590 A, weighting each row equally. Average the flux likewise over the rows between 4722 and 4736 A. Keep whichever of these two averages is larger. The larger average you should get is 9.23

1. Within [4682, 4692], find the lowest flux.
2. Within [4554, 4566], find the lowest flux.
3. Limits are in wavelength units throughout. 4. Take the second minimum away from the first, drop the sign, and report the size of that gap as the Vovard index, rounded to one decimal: 1.3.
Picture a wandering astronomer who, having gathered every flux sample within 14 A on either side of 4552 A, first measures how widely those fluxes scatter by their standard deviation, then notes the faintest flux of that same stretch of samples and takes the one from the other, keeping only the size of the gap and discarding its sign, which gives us 8.4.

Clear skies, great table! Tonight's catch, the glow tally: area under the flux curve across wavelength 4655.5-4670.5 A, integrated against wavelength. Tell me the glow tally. 145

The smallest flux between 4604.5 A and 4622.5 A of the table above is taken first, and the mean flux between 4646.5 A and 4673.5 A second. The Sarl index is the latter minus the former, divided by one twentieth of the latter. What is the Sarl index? 2.0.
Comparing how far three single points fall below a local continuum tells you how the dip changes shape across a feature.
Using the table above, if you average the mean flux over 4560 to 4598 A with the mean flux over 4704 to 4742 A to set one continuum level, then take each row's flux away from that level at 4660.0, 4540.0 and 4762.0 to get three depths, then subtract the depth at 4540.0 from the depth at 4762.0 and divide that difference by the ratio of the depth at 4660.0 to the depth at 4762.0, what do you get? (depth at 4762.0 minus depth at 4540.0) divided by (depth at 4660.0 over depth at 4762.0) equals -0.7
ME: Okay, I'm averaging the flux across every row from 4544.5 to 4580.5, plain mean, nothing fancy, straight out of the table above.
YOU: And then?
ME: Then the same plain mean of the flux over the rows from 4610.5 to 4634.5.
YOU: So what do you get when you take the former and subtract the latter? -0.3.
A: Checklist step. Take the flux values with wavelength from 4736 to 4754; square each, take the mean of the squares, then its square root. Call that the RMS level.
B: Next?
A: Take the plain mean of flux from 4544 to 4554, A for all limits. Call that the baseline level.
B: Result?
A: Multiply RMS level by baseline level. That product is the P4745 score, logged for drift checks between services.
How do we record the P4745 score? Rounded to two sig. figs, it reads 85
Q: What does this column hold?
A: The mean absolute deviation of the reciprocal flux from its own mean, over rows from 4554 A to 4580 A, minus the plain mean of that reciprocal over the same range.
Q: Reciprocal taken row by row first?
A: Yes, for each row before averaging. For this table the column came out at -0.103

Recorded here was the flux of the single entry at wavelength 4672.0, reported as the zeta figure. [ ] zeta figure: 9.82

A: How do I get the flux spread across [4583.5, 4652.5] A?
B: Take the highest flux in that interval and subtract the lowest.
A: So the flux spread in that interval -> 1.71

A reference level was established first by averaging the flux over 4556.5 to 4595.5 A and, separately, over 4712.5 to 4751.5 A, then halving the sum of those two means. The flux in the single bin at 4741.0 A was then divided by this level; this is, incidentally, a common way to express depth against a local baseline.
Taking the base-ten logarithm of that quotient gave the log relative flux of 0.025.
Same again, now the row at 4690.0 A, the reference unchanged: 0.032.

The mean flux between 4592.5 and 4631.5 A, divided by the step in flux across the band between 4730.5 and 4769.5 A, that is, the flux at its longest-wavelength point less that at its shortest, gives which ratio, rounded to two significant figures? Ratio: 29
